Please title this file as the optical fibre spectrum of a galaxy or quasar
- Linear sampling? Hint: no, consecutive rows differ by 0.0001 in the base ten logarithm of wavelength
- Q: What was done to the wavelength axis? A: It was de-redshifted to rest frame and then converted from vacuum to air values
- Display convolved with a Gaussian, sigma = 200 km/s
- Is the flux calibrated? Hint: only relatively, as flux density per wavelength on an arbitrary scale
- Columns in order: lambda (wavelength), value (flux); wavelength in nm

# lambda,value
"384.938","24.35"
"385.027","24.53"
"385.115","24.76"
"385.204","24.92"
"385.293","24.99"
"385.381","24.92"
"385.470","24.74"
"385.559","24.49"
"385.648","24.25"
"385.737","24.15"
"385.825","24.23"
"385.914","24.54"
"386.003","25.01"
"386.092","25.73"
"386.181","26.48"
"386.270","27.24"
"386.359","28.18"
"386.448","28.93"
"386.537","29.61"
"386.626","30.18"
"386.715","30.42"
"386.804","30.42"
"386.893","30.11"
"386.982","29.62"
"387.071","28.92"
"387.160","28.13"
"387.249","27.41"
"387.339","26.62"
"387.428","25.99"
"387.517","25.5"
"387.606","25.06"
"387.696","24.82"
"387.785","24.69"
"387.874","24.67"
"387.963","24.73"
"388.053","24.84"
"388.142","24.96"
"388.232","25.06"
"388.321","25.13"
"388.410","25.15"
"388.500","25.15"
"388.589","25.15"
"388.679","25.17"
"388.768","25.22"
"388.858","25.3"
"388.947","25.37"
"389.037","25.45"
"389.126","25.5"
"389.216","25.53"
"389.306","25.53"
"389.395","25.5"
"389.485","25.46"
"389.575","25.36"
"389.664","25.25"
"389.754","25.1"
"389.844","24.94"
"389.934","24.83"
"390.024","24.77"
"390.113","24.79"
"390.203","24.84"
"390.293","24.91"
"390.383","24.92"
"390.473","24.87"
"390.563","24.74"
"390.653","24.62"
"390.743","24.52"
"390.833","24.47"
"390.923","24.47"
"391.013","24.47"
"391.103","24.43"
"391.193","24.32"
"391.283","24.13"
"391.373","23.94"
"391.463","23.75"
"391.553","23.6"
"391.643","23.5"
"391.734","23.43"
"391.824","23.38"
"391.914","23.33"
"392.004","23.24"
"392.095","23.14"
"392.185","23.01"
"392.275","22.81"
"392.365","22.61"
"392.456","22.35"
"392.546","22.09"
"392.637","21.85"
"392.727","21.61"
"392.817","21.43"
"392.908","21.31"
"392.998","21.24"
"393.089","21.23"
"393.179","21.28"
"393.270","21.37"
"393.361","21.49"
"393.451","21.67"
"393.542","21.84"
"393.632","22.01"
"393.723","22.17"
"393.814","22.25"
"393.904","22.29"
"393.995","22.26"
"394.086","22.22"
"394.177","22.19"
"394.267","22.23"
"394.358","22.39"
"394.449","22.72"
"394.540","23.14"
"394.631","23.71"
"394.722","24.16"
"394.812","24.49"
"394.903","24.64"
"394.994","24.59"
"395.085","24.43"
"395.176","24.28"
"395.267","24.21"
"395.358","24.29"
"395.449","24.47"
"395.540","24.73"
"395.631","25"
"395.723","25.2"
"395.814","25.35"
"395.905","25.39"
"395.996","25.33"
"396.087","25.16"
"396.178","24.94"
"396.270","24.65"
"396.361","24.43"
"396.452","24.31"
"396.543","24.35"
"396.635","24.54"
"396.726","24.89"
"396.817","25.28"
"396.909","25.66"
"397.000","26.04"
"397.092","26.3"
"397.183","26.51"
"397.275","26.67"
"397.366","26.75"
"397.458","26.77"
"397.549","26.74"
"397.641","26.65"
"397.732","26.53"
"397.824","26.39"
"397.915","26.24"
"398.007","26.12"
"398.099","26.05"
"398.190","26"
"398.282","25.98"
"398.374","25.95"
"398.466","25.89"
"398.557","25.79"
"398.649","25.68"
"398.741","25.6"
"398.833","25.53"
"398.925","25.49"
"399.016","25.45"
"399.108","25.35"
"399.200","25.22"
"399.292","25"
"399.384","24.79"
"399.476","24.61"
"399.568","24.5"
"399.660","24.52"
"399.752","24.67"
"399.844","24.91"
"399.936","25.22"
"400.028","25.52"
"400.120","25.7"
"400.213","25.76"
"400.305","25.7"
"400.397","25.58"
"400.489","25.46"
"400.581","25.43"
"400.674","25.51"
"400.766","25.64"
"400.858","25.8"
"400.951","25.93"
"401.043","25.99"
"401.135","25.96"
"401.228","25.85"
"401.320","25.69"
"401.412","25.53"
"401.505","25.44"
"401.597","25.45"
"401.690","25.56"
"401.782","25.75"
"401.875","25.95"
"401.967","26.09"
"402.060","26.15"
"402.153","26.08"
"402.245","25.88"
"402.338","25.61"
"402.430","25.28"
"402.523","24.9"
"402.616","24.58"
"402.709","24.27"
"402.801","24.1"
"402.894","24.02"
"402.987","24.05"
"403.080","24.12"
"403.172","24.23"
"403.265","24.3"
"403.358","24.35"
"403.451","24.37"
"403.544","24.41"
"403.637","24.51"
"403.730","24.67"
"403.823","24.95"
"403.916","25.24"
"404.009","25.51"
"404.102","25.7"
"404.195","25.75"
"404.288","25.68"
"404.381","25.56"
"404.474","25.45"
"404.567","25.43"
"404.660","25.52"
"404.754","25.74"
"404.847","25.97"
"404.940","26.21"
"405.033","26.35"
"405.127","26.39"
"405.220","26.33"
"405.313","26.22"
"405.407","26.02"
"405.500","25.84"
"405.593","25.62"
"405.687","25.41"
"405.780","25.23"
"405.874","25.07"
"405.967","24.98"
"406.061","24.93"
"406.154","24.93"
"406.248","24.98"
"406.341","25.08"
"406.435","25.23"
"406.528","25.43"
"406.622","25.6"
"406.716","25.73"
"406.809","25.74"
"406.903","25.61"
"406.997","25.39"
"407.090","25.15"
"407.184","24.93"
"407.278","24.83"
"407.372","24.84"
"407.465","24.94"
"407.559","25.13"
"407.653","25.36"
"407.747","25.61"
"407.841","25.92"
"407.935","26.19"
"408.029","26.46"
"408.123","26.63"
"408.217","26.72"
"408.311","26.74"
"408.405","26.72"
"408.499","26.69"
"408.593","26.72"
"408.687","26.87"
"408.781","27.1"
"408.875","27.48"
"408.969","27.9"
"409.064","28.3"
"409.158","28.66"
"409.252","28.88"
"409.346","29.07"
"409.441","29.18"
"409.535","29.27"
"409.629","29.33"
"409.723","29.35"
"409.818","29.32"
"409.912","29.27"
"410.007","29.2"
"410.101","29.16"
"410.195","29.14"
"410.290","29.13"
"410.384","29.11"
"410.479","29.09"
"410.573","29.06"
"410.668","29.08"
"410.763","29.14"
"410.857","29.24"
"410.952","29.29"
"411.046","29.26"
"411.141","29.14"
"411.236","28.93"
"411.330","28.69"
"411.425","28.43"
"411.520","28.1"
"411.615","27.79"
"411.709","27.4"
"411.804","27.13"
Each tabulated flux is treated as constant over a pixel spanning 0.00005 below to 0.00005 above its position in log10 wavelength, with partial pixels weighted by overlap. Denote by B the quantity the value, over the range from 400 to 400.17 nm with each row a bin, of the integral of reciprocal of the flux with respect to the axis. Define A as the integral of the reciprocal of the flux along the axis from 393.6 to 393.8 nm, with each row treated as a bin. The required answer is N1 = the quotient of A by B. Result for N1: 1.4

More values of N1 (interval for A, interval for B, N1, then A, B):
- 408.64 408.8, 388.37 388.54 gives 0.9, 0.0059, 0.0067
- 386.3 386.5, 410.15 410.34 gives 1.1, 0.0070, 0.0065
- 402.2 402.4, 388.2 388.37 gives 1.1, 0.0078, 0.0068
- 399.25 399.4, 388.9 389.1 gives 0.8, 0.0060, 0.0079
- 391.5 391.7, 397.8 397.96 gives 1.4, 0.0085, 0.0061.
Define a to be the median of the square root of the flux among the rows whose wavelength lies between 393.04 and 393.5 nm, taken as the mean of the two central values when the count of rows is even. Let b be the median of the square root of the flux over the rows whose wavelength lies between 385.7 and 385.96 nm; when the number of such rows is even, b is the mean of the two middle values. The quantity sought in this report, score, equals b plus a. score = 9.5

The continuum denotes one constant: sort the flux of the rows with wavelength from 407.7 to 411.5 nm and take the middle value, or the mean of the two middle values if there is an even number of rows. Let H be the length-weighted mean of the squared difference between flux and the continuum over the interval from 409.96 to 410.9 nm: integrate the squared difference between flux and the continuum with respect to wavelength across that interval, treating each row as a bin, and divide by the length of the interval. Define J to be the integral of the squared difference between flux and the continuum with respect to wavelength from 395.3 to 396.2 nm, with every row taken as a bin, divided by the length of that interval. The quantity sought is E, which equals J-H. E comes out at 16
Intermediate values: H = 0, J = 16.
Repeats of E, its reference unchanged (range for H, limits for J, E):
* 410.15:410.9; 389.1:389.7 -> 13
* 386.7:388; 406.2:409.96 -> -1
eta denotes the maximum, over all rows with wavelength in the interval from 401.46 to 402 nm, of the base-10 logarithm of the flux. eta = 1.42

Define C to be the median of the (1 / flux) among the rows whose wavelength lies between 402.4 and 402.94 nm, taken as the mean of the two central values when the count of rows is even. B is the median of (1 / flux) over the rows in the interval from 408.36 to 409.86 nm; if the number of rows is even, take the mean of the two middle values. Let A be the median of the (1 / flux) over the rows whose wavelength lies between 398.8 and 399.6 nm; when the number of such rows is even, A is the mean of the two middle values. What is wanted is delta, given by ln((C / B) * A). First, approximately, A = 0.040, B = 0.035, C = 0.0409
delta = -3.07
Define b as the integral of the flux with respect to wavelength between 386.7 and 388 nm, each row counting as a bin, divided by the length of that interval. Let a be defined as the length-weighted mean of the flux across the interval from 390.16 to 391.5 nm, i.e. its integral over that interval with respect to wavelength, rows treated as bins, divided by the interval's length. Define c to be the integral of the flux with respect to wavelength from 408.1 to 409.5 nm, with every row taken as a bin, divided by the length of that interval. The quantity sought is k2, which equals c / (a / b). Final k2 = 30.5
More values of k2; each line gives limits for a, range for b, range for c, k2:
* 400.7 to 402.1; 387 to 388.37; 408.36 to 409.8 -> 28.2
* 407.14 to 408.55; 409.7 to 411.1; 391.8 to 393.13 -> 25.2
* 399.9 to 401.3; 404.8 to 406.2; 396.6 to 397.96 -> 26.2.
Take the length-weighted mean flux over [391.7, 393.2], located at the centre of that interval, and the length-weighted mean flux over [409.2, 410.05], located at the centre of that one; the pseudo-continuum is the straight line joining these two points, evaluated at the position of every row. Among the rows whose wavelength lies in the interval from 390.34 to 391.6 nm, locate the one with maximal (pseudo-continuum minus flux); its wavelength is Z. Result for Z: 391.553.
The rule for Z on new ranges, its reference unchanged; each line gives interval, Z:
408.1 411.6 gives 408.593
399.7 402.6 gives 402.523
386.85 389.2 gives 387.874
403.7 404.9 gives 403.730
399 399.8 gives 399.660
